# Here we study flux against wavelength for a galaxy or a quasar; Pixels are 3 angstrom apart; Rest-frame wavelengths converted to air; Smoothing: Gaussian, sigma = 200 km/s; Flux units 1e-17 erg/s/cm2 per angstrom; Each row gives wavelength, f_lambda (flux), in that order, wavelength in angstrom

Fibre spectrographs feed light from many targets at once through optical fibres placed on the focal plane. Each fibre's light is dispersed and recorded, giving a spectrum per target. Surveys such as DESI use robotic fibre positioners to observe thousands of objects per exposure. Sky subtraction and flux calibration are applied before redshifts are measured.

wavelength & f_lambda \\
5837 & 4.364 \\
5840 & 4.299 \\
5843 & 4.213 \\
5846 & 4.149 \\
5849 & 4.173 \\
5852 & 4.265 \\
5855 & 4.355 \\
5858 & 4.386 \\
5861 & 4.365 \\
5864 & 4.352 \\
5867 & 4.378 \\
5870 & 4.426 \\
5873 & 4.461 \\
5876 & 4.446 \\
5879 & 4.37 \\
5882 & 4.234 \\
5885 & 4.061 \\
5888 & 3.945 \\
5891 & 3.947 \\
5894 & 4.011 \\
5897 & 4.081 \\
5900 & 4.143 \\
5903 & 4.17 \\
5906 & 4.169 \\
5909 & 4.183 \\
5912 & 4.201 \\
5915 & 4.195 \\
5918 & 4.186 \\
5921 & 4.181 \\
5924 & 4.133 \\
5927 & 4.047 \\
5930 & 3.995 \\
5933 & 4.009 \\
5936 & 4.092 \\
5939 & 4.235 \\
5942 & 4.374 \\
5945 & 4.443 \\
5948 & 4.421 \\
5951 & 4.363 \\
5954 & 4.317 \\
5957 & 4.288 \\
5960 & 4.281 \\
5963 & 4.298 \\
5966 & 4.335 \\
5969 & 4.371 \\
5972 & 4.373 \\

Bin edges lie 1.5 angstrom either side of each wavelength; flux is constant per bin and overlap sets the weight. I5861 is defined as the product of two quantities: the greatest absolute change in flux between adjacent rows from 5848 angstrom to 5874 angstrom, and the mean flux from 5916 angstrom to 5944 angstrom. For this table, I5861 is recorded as 0.381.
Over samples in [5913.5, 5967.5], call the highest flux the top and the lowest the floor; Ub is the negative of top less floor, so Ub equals -0.45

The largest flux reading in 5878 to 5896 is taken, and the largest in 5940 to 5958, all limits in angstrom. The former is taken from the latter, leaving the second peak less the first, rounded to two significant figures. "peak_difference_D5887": 0.073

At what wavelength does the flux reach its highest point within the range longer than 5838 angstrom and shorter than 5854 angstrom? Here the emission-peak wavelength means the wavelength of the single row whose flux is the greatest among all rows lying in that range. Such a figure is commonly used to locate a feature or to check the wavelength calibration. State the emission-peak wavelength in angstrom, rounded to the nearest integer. 5840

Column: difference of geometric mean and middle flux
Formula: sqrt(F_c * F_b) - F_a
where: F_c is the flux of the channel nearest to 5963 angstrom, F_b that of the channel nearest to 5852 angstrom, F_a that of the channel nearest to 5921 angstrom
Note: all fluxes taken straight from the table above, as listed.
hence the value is 0.10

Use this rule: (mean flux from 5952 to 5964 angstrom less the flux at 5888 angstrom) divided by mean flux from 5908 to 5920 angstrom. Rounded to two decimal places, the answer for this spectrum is 0.08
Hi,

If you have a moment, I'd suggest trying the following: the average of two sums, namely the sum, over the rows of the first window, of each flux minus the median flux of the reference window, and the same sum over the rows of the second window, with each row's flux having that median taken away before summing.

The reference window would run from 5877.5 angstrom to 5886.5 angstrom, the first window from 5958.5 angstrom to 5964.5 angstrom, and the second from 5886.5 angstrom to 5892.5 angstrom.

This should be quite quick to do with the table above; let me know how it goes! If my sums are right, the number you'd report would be -0.2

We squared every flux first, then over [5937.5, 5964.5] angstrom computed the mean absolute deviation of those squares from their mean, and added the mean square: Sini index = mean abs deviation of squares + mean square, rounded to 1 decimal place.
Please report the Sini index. 19.3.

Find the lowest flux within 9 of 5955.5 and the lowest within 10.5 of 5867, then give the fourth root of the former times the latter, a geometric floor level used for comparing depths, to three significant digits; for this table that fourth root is 2.08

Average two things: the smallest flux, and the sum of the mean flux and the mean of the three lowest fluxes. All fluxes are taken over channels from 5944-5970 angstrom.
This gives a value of 6.46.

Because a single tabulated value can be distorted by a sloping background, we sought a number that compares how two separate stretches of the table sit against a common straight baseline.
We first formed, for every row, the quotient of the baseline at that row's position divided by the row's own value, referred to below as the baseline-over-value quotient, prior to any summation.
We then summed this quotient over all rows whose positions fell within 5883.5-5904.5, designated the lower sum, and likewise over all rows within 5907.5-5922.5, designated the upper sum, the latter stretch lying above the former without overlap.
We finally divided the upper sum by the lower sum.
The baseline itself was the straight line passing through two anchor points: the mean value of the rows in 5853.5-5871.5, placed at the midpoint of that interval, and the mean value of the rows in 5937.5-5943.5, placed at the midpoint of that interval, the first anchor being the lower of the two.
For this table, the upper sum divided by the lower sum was 0.69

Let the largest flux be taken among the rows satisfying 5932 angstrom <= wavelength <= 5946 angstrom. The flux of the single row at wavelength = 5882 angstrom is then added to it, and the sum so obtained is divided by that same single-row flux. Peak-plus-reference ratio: 2.05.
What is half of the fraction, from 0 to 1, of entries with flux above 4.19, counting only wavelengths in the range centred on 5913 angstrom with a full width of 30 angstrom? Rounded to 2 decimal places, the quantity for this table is 0.10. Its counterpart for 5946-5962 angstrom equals 0.50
